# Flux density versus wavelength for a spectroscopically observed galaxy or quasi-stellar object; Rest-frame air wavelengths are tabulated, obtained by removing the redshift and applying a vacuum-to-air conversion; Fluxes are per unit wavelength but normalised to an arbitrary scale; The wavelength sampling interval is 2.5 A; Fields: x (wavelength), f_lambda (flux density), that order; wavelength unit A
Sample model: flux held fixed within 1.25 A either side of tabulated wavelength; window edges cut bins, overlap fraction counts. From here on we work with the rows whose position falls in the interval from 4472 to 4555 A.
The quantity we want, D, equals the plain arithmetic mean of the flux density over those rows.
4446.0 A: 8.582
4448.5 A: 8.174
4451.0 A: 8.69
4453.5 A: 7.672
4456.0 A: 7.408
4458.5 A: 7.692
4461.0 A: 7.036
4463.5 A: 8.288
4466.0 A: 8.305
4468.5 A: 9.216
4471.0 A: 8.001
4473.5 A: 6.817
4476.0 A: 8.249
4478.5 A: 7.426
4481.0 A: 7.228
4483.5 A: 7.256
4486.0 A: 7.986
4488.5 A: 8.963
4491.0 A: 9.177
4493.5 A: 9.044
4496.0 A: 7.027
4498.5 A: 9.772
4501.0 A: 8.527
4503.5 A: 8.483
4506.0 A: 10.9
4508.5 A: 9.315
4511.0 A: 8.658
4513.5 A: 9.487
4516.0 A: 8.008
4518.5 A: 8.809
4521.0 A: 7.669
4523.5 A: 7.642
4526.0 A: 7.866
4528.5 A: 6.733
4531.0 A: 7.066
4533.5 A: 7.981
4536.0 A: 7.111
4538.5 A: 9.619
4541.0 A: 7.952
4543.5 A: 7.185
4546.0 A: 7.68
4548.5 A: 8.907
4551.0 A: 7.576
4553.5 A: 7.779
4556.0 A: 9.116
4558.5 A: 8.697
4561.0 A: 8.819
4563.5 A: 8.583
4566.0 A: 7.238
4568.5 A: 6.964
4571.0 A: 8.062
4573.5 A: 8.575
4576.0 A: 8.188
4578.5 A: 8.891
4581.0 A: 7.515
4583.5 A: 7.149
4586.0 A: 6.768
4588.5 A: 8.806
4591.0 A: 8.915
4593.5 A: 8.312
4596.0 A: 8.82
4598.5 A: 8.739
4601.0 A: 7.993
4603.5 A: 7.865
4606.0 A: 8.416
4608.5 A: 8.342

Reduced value 8.18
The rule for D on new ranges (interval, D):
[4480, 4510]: 8.64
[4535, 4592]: 8.09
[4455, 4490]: 7.85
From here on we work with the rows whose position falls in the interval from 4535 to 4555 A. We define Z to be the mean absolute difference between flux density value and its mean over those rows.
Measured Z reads 0.64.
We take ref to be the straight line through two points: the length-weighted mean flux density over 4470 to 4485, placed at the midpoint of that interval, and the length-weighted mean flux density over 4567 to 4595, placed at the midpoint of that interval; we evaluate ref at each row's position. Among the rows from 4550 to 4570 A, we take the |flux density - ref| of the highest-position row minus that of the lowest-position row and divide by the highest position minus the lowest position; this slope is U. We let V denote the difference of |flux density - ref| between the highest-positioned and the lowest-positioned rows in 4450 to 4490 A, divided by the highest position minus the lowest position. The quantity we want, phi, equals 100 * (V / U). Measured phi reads 6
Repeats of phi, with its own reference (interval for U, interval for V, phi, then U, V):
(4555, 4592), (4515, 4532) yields -234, -0.01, 0.025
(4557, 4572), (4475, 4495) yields -72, -0.06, 0.040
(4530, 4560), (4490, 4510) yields 80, 0.00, 0.003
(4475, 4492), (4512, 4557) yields -24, 0.06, -0.014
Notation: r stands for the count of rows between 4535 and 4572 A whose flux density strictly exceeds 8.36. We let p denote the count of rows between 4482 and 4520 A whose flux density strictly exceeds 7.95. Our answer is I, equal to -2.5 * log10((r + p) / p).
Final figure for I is -0.41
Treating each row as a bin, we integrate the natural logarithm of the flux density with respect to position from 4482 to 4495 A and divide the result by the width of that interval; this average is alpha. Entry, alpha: 2.13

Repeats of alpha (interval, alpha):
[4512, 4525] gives 2.12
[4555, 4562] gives 2.18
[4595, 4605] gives 2.12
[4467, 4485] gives 2.04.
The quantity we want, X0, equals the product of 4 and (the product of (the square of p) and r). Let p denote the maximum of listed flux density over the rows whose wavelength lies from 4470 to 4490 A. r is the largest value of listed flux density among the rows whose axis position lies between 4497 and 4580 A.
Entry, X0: 3503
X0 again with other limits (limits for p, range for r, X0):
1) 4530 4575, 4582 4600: 3299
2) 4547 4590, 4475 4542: 3623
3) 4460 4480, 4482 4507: 3703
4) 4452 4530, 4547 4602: 4332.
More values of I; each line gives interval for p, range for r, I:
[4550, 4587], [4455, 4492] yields -0.35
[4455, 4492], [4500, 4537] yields -0.68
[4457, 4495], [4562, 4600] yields -0.62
